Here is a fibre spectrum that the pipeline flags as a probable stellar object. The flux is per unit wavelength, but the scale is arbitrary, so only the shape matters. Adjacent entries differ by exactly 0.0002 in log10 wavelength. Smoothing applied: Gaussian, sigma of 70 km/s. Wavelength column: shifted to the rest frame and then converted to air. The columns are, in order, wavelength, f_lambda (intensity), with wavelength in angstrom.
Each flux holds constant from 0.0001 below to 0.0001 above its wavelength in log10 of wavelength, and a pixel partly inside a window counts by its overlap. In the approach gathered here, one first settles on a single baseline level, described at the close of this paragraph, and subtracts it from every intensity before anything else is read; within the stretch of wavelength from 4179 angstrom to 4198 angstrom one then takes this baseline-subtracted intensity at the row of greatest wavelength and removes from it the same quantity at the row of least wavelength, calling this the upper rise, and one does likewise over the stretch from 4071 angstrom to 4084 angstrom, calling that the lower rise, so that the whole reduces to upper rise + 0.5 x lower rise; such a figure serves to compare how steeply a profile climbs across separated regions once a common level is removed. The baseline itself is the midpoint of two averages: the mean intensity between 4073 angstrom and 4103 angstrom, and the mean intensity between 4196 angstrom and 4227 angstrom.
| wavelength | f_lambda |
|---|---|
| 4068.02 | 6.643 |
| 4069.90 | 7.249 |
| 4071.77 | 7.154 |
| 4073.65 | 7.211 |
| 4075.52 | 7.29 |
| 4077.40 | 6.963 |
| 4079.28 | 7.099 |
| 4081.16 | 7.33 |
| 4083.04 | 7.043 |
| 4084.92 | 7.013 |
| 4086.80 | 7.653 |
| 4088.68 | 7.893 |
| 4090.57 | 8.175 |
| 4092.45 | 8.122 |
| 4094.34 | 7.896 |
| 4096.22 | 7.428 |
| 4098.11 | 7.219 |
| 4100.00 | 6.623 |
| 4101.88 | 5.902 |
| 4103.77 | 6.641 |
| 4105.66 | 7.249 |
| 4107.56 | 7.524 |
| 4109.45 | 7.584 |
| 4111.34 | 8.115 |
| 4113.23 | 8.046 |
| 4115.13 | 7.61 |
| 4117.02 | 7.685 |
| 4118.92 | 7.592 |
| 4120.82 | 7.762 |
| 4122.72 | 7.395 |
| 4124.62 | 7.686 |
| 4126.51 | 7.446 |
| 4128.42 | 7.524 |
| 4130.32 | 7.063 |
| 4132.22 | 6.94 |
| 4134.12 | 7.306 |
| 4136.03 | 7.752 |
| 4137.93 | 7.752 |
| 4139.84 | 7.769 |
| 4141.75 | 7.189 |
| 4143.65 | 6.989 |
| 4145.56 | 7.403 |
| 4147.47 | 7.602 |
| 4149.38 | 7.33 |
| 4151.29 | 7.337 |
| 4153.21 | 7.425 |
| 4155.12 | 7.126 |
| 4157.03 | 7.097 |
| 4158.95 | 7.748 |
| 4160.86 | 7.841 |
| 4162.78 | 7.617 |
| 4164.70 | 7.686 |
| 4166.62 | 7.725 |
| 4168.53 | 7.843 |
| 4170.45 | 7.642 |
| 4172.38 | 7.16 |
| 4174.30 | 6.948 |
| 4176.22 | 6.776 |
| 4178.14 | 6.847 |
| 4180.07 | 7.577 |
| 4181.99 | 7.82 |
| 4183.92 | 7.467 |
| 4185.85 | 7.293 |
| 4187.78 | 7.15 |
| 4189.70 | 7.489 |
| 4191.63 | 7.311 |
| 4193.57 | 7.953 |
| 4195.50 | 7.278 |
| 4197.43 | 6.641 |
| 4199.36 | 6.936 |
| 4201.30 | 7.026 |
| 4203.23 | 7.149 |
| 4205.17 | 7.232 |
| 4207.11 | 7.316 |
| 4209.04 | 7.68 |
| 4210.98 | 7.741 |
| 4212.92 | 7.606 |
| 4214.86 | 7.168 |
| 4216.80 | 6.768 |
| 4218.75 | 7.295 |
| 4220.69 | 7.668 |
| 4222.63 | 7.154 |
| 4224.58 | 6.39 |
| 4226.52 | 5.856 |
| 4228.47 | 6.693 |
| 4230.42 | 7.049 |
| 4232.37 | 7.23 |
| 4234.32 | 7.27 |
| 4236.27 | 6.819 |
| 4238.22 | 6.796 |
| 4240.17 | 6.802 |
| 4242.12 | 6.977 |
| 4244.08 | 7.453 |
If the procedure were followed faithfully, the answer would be -1.0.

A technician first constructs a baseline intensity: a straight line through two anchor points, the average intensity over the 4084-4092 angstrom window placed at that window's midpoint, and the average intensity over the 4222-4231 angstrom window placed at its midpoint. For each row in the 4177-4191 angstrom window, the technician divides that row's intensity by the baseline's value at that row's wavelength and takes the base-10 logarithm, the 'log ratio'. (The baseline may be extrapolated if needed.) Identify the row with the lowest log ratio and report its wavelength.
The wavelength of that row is 4178.14 angstrom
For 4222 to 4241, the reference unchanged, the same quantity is 4226.52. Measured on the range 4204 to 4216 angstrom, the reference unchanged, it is 4205.17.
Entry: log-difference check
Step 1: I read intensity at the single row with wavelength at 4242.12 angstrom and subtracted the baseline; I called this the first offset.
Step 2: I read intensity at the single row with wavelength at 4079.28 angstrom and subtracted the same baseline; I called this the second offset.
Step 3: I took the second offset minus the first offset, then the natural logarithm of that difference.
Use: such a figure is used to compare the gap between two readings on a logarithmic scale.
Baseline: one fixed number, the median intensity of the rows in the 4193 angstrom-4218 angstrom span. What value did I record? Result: -2.1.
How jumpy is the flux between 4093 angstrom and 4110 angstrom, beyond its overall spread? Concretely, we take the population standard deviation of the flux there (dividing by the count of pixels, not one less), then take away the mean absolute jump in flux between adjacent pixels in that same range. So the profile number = 0.12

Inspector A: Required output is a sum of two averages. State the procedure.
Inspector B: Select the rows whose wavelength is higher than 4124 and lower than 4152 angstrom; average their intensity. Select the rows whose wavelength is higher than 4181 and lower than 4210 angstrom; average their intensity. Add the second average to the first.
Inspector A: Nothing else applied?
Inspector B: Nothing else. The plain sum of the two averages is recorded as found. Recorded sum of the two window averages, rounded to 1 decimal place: 14.7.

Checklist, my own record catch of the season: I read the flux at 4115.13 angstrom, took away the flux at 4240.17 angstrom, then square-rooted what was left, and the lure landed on 0.9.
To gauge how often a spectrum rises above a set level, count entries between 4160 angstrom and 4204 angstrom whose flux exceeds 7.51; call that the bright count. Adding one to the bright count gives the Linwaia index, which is 10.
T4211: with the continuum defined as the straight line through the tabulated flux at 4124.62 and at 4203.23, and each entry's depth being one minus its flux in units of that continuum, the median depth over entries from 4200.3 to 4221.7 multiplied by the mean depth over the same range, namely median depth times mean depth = 0.0009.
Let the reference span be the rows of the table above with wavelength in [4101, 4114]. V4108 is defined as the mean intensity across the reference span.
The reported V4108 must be 7.29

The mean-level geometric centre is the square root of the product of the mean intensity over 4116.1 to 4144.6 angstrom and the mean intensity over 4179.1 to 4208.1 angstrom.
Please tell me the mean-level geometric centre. 7.38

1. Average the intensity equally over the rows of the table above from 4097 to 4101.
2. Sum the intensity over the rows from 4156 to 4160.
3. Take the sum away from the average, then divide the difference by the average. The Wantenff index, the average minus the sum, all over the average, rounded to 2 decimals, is -1.14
